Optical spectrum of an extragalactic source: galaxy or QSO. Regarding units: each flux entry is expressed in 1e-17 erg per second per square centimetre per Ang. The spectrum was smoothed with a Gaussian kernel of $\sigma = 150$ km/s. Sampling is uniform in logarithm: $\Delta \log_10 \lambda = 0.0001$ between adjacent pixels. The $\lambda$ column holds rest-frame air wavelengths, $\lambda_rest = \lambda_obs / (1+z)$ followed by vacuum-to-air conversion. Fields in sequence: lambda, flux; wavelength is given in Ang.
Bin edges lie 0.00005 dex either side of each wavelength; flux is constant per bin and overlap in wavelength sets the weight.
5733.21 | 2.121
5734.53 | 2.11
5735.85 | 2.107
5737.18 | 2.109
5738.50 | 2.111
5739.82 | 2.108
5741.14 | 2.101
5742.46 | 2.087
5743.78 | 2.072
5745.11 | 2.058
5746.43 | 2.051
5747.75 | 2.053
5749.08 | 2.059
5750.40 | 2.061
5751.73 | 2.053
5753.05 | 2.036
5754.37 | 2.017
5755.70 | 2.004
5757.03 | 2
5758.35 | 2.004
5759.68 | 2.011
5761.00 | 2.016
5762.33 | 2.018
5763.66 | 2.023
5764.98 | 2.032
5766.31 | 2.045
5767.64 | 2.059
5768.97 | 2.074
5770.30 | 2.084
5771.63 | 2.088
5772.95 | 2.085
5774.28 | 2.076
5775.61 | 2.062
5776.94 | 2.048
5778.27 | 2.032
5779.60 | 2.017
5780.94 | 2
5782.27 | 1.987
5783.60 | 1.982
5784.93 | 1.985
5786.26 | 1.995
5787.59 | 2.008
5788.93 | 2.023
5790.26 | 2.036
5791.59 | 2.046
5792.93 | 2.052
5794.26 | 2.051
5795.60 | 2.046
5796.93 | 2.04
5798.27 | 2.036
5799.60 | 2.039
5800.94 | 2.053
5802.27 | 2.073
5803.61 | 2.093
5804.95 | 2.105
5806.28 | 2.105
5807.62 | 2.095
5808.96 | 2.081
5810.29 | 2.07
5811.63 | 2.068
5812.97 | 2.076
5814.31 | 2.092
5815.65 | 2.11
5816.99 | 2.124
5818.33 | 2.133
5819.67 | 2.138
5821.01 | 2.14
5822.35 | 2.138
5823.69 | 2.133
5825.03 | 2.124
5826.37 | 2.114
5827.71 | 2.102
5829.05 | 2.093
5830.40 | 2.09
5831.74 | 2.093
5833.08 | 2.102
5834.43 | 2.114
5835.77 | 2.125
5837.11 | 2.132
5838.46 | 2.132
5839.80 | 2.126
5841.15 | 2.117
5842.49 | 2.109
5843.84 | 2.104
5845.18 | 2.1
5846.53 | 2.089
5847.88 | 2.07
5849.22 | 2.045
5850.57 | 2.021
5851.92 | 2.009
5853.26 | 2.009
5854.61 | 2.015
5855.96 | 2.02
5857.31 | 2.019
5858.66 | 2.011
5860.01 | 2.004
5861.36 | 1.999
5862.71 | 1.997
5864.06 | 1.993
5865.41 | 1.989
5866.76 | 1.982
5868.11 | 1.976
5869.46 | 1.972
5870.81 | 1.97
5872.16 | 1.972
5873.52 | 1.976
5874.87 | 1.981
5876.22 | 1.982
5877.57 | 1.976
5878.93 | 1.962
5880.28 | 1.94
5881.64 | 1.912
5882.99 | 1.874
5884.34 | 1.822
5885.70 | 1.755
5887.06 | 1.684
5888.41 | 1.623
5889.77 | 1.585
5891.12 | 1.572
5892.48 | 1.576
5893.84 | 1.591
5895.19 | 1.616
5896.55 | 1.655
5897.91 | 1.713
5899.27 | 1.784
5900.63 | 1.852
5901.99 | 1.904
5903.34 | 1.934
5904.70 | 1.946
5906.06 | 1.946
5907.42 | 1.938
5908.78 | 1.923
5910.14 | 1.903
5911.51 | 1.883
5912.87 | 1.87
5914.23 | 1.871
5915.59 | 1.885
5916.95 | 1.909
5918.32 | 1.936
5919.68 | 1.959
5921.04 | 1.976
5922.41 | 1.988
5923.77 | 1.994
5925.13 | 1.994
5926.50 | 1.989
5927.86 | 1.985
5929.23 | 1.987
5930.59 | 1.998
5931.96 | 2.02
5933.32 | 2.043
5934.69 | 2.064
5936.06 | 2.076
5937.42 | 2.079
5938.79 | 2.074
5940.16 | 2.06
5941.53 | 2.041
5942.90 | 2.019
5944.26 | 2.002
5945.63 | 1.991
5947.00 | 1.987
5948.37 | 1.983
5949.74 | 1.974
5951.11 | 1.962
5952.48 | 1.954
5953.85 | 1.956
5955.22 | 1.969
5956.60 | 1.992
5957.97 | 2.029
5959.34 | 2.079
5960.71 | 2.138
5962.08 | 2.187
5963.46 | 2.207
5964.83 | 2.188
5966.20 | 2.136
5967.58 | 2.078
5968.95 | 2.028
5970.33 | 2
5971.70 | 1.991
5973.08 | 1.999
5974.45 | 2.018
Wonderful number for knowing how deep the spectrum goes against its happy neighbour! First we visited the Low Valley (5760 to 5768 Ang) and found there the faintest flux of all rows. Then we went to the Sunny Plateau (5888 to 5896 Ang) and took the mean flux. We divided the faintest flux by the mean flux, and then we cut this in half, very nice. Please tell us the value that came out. 0.632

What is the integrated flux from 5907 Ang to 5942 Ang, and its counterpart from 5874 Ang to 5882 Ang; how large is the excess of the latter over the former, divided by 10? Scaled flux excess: -5.4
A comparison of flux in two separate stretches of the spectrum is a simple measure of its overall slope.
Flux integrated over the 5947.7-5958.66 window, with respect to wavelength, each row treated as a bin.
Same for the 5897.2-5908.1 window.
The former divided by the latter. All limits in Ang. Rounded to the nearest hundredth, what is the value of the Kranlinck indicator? 1.06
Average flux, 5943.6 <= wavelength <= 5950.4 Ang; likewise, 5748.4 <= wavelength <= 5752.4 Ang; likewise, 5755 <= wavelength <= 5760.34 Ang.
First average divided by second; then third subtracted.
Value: -1.04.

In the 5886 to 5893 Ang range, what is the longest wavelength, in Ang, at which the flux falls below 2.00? 5892.48 Ang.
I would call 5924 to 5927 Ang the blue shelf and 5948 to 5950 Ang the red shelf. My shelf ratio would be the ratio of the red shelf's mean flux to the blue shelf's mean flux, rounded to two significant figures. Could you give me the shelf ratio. 0.99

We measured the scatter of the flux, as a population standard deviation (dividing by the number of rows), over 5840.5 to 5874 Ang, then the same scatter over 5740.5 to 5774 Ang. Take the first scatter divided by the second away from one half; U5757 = -1.07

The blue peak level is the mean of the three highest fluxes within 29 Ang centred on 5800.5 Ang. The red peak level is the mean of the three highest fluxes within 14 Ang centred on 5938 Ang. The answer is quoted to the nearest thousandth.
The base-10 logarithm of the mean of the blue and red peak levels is 0.320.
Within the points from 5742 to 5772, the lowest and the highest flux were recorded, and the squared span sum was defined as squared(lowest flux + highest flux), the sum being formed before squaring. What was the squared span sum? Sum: 16.7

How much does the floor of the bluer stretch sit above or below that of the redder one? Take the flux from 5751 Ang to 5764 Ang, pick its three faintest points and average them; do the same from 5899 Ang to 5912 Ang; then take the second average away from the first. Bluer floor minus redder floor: 0.16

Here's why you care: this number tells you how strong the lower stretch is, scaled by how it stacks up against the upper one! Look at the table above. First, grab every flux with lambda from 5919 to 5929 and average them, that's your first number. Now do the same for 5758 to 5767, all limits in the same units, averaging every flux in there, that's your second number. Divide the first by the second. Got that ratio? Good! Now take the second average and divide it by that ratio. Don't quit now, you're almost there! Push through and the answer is 2.06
